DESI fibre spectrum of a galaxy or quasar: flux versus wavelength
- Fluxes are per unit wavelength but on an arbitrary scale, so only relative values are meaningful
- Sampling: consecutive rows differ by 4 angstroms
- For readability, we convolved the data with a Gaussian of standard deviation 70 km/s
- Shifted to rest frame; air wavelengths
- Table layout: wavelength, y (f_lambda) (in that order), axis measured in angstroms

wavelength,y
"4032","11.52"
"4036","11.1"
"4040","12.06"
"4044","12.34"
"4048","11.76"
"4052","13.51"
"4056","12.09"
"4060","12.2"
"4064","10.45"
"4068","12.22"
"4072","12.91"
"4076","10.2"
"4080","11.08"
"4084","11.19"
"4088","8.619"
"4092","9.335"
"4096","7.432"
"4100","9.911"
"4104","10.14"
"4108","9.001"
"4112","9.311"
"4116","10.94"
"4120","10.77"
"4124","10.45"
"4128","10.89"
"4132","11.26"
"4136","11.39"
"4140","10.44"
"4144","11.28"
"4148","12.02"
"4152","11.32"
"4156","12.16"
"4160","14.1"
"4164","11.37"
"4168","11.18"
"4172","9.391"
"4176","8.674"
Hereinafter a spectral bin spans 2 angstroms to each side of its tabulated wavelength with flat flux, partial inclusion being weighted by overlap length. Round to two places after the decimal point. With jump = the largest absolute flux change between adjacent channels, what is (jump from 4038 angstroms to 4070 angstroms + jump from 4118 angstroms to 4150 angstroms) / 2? 1.36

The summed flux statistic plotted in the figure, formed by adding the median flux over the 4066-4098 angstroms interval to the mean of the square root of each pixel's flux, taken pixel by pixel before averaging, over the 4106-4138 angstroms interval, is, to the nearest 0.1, 13.9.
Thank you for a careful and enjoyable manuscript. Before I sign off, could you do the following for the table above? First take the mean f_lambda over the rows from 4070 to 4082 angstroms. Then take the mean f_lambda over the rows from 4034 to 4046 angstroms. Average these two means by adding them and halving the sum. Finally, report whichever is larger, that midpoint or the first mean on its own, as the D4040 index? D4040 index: 11.6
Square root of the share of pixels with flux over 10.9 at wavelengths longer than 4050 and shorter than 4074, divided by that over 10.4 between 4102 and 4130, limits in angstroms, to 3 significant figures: 1.21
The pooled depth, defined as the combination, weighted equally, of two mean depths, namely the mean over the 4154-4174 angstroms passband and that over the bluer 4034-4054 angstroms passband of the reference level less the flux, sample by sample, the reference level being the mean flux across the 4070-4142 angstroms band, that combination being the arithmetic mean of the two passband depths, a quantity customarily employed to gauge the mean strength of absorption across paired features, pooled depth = -1.6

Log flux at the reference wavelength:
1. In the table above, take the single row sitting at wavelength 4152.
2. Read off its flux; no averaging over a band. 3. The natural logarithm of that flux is 2.43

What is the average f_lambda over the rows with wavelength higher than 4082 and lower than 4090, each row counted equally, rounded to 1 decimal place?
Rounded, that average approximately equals 9.9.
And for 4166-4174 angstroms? 10.3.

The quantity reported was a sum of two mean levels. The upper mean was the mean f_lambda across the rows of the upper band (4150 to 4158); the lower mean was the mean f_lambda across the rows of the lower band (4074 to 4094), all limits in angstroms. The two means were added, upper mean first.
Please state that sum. 21.8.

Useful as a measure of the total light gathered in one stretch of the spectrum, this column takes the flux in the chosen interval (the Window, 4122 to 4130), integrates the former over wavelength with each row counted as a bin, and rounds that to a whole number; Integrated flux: 85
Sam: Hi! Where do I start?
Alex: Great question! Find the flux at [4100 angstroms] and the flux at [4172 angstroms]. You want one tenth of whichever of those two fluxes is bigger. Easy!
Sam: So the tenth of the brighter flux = 0.99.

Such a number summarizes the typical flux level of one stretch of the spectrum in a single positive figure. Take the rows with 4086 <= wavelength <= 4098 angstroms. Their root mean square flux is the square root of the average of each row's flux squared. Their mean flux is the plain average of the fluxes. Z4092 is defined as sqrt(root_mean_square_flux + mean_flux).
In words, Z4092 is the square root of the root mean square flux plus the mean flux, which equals 4.12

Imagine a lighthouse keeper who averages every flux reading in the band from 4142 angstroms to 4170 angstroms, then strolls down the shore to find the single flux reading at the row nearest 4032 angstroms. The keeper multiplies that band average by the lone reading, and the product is 137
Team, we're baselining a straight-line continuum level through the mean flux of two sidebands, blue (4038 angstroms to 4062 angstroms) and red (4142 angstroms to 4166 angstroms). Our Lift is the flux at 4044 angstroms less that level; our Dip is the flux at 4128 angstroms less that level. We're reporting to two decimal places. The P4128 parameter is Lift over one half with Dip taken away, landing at 0.00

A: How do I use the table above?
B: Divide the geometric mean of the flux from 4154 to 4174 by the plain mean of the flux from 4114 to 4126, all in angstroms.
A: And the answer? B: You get 1.08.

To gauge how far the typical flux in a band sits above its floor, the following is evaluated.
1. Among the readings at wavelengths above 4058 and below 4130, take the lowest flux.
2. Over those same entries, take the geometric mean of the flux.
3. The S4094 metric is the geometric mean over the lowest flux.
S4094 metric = 1.39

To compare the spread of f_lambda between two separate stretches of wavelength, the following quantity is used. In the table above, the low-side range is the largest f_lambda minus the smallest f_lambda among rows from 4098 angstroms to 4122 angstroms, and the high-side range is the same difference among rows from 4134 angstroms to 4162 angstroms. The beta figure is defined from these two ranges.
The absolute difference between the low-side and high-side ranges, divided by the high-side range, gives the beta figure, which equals 0.47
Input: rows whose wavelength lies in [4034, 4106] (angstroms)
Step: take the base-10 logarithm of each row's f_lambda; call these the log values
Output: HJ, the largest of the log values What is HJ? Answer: 1.13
